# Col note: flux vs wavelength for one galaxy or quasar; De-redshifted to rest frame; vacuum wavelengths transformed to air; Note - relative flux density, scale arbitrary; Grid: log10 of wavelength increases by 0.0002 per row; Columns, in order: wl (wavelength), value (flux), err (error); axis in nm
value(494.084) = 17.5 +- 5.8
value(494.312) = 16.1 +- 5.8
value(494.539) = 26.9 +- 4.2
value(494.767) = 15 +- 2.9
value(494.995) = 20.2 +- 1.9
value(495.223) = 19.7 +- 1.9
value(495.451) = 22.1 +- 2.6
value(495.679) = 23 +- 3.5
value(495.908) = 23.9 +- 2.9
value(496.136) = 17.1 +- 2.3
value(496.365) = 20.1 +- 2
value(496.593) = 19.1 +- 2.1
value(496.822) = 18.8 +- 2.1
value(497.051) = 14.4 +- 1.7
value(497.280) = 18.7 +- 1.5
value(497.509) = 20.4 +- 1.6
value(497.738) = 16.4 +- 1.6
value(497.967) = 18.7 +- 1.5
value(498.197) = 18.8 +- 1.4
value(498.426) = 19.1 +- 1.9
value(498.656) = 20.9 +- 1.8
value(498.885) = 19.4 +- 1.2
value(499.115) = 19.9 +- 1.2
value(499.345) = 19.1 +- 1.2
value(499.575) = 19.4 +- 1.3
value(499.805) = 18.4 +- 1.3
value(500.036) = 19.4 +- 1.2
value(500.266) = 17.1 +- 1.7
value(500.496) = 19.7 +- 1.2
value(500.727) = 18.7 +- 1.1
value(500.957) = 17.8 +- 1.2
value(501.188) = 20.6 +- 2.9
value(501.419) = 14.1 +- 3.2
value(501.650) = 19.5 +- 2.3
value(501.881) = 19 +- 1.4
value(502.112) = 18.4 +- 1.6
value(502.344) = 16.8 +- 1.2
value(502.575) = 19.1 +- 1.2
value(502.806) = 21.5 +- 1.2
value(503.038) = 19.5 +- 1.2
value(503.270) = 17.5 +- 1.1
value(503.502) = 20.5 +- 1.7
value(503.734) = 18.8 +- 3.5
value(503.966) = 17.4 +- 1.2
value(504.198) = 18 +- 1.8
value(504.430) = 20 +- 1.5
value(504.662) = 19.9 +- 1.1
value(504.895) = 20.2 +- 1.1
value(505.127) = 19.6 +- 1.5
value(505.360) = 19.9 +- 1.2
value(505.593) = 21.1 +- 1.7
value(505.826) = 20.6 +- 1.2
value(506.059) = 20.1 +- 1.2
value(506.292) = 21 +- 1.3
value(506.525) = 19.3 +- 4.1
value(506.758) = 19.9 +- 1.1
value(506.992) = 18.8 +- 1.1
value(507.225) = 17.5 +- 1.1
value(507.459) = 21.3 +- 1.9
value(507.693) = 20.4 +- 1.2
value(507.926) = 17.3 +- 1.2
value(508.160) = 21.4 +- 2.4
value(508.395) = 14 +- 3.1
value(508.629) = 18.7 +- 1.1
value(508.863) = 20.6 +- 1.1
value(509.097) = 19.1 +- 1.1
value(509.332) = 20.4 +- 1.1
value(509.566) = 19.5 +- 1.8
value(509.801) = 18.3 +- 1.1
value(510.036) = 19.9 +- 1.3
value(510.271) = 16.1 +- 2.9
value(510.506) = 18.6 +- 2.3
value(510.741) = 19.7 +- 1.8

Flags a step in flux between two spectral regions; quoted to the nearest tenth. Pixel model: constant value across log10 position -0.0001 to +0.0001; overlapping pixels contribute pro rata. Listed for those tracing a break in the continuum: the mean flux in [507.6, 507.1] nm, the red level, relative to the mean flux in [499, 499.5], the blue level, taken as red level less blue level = -0.1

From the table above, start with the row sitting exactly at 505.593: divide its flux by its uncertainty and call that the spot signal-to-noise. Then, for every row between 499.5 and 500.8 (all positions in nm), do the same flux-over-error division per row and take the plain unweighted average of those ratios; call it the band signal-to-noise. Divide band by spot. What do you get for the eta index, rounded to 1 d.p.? 1.2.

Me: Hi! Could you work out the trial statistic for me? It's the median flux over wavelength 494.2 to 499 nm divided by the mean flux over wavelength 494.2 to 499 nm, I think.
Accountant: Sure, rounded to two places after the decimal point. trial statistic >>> 0.98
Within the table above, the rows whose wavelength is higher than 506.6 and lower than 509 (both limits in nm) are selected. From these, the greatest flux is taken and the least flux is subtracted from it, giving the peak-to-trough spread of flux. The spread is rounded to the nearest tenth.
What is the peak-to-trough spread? 7.4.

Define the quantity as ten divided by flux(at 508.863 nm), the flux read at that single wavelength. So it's 0.49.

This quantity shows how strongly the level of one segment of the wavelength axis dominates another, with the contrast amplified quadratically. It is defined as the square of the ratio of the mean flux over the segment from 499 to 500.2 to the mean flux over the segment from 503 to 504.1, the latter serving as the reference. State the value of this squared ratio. 1.05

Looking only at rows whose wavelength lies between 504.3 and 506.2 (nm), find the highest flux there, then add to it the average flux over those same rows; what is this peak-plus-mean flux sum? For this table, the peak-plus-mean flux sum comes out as 41.27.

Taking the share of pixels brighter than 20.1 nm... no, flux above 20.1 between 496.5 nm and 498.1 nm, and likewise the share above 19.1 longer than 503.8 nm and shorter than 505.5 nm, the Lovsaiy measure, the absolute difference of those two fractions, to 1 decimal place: 0.6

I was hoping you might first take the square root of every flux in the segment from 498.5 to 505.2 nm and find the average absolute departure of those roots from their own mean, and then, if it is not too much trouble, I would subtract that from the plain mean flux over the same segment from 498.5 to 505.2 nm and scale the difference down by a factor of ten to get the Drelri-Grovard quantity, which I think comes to 1.88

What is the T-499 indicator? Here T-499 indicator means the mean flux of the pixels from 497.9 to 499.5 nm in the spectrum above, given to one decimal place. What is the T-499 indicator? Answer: 19.4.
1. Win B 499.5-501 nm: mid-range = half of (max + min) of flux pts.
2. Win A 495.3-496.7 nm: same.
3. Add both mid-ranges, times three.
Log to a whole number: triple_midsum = 117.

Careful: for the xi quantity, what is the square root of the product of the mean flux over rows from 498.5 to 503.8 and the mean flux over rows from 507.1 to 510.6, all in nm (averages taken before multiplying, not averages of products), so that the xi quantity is 18.9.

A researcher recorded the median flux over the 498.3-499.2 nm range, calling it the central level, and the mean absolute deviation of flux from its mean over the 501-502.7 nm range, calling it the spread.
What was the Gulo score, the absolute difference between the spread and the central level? 18.1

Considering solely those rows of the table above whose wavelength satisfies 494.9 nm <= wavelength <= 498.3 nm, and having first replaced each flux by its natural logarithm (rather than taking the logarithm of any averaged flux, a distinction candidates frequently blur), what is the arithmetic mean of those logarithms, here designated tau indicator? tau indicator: 2.96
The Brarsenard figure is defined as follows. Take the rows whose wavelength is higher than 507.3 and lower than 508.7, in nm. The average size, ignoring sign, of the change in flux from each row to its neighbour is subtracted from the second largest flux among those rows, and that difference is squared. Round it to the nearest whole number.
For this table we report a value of 298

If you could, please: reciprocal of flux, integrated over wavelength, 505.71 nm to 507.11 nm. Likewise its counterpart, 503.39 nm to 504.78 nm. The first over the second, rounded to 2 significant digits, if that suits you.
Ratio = 0.96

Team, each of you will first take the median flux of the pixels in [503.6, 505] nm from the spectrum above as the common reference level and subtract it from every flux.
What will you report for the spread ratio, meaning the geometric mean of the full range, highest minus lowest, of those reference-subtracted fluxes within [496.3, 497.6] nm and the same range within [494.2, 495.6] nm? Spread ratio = 8.4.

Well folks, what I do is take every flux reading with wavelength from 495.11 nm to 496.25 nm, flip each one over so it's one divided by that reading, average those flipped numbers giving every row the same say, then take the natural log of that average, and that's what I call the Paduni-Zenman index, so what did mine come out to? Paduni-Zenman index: -3.04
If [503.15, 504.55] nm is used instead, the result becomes -2.92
